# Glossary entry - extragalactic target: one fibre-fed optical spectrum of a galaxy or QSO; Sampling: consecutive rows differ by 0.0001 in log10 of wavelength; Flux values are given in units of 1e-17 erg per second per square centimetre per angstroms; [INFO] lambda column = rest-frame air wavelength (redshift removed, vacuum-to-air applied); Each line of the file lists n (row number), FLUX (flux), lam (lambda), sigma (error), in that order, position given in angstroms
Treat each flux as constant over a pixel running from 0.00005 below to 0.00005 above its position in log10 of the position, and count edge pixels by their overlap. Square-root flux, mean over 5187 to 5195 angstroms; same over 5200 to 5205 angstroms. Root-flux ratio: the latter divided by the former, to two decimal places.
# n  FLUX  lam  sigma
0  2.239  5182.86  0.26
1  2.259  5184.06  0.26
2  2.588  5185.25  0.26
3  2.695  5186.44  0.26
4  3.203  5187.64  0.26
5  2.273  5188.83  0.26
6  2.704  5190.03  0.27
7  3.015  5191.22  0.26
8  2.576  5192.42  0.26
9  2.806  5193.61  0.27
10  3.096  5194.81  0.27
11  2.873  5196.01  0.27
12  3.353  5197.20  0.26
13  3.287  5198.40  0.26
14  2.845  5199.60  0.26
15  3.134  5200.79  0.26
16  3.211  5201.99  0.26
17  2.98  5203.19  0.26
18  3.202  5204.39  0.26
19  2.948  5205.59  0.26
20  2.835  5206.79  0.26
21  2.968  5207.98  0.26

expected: 1.06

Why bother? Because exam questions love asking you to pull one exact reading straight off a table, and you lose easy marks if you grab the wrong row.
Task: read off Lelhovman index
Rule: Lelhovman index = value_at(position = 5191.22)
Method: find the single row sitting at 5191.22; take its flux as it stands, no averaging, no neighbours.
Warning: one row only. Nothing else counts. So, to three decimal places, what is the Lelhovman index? 3.015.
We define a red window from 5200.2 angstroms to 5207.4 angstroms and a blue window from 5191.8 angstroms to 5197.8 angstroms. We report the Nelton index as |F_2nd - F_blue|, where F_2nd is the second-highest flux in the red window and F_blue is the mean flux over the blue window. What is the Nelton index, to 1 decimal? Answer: 0.3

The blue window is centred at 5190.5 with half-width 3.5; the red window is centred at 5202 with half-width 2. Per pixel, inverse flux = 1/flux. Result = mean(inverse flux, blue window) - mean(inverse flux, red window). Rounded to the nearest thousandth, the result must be 0.044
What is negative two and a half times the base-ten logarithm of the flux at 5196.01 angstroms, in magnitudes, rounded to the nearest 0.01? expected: -1.15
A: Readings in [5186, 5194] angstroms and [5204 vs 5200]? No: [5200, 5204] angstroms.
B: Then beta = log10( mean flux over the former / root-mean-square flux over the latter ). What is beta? -0.053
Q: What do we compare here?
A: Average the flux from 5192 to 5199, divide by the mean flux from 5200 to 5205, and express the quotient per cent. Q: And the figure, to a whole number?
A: 96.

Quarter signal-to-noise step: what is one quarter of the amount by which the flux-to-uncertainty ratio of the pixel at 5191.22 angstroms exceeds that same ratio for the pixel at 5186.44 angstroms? 0.31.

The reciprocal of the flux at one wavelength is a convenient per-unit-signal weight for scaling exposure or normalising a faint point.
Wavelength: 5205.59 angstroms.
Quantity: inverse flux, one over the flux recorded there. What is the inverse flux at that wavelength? 0.339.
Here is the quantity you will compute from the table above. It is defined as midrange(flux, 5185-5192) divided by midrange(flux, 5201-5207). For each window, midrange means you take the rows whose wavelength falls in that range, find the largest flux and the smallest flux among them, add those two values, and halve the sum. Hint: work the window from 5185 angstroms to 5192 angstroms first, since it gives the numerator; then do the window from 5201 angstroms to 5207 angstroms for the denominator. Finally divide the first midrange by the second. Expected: 0.91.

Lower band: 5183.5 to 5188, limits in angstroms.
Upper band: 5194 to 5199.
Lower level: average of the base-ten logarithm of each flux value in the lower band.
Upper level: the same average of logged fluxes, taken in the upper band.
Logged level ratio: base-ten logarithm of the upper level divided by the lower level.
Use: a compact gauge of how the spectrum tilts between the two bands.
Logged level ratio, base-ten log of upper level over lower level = 0.07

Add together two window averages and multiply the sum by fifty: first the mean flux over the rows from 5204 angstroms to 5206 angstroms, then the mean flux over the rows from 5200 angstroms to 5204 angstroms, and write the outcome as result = 309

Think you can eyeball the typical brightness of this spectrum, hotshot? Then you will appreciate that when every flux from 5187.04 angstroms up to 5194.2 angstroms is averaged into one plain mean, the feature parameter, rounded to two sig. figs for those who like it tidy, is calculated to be 2.8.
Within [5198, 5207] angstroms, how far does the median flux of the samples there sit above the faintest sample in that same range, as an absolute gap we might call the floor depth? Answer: 0.222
